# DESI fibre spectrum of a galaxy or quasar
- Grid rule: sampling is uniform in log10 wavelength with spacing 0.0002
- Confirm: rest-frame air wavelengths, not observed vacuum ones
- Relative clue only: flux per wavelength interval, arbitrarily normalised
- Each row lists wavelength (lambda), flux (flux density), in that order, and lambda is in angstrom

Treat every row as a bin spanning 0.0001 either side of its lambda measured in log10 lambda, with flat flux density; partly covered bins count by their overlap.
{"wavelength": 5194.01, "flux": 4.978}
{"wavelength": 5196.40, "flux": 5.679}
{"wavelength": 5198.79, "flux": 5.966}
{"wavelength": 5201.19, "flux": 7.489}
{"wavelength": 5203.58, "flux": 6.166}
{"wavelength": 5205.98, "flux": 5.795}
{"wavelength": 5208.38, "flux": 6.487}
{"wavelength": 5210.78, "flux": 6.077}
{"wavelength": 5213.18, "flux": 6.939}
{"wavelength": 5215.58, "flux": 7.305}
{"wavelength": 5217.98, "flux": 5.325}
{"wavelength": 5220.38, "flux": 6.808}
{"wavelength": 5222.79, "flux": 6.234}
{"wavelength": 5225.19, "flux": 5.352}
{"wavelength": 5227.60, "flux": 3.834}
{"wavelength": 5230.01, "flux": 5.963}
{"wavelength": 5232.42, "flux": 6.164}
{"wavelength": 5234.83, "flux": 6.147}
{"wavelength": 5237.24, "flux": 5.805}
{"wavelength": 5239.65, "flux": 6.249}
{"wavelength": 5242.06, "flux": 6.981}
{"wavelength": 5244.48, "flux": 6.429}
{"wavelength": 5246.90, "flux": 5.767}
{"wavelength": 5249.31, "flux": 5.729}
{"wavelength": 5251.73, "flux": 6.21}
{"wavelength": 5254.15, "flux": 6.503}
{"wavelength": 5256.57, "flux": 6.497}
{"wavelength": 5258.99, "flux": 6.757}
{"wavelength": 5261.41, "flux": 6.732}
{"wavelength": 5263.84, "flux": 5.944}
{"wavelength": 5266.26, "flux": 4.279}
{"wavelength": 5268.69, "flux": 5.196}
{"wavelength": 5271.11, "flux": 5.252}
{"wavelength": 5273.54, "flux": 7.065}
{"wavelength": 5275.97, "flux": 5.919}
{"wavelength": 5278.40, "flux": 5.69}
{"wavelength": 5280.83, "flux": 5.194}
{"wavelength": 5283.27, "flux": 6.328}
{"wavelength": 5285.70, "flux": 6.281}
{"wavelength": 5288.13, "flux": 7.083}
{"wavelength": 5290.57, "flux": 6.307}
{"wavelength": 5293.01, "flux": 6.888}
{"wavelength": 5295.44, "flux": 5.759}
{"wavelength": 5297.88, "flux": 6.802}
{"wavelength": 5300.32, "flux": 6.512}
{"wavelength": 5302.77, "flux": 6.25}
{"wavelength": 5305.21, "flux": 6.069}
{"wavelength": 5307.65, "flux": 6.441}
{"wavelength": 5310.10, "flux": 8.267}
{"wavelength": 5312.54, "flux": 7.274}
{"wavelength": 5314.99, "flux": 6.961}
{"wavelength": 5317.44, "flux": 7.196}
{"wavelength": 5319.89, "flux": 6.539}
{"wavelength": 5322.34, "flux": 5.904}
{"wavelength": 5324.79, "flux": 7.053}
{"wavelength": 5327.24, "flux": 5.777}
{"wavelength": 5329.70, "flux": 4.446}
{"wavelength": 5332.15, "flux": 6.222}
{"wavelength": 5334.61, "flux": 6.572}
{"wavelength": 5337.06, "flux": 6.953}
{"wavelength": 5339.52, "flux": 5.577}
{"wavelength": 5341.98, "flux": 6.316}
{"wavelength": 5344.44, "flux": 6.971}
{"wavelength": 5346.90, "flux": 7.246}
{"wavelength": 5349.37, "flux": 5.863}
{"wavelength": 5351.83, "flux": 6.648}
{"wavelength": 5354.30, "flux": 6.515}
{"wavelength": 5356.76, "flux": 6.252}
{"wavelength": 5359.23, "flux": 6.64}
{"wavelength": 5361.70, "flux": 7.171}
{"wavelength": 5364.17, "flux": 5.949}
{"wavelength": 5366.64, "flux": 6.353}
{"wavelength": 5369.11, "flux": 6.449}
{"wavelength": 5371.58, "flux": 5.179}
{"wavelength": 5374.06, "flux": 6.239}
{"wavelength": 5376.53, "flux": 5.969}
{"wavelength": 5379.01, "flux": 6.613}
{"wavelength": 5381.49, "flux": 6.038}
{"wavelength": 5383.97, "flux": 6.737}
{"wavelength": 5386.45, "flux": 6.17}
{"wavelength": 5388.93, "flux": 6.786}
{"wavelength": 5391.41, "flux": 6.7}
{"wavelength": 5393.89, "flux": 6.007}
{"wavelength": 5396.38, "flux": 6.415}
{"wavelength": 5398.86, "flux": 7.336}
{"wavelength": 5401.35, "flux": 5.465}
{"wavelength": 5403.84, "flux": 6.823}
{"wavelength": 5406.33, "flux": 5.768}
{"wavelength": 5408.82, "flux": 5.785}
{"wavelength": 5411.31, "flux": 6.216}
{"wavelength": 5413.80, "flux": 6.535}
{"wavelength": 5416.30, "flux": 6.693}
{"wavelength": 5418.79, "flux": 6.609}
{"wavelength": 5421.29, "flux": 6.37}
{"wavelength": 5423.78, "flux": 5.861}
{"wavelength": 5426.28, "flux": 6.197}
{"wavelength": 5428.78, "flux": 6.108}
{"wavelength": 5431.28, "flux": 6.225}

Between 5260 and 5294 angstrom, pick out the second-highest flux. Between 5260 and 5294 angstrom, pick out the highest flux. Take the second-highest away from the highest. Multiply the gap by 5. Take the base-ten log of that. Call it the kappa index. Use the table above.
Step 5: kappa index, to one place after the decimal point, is -1.0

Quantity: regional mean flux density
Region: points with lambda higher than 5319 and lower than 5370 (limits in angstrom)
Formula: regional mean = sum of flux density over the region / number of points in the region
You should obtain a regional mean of 6.35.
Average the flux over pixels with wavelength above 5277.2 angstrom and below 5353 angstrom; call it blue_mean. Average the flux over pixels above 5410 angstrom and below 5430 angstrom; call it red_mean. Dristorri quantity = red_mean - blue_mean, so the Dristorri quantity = -0.11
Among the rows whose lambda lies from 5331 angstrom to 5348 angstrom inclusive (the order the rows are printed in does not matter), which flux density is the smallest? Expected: 5.577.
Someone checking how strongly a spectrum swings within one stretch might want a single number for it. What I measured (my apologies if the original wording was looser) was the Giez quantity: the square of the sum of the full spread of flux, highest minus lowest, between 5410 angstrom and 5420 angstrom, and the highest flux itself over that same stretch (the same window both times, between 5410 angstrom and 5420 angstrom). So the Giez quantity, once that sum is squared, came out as 51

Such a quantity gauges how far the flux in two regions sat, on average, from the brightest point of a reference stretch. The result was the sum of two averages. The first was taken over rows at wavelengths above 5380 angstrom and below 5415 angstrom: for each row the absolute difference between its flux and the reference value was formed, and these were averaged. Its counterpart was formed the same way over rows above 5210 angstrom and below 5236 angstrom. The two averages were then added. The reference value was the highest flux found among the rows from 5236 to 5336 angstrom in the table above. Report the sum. 4.18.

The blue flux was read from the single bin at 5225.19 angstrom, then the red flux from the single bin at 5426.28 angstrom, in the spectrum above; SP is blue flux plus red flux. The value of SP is 11.5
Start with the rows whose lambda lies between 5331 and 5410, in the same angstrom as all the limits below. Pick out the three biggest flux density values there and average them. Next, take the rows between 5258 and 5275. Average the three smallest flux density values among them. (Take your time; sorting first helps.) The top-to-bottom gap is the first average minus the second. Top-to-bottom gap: 2.34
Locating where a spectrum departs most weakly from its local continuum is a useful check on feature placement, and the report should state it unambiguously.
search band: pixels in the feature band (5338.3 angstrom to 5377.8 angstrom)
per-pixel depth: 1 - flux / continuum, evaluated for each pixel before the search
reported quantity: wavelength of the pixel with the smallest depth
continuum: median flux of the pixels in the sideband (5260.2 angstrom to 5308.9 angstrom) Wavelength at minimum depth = 5346.90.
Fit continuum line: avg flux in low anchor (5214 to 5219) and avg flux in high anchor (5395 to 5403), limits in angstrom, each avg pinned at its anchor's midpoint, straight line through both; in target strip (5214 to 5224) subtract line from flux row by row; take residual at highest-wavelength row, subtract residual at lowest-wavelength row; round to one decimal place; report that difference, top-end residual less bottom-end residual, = -1.1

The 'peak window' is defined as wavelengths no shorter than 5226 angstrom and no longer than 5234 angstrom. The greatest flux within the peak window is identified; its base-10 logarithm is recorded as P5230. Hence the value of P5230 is 0.79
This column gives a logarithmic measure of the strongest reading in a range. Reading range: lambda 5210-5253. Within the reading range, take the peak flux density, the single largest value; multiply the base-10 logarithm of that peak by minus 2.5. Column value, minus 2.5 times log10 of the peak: -2.16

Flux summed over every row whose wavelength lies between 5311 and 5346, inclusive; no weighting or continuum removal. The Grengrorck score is 90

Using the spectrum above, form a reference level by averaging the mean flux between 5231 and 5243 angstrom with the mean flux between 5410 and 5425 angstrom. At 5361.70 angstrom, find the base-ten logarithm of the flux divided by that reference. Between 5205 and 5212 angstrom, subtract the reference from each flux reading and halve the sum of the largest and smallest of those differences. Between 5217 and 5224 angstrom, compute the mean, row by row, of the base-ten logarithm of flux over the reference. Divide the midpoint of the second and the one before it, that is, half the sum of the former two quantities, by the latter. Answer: 4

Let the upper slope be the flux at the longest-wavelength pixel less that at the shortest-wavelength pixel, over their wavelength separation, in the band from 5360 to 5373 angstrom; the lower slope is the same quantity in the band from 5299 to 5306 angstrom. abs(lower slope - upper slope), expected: 0.111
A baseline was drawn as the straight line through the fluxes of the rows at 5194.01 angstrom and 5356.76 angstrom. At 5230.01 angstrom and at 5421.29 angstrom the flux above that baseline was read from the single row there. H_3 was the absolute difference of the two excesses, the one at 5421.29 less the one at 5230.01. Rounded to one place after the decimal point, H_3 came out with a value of 1.1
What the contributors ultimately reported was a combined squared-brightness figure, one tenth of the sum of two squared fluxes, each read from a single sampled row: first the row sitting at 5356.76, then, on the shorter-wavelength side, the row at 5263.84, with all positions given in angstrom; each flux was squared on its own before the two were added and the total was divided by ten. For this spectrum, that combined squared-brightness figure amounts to 7.44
